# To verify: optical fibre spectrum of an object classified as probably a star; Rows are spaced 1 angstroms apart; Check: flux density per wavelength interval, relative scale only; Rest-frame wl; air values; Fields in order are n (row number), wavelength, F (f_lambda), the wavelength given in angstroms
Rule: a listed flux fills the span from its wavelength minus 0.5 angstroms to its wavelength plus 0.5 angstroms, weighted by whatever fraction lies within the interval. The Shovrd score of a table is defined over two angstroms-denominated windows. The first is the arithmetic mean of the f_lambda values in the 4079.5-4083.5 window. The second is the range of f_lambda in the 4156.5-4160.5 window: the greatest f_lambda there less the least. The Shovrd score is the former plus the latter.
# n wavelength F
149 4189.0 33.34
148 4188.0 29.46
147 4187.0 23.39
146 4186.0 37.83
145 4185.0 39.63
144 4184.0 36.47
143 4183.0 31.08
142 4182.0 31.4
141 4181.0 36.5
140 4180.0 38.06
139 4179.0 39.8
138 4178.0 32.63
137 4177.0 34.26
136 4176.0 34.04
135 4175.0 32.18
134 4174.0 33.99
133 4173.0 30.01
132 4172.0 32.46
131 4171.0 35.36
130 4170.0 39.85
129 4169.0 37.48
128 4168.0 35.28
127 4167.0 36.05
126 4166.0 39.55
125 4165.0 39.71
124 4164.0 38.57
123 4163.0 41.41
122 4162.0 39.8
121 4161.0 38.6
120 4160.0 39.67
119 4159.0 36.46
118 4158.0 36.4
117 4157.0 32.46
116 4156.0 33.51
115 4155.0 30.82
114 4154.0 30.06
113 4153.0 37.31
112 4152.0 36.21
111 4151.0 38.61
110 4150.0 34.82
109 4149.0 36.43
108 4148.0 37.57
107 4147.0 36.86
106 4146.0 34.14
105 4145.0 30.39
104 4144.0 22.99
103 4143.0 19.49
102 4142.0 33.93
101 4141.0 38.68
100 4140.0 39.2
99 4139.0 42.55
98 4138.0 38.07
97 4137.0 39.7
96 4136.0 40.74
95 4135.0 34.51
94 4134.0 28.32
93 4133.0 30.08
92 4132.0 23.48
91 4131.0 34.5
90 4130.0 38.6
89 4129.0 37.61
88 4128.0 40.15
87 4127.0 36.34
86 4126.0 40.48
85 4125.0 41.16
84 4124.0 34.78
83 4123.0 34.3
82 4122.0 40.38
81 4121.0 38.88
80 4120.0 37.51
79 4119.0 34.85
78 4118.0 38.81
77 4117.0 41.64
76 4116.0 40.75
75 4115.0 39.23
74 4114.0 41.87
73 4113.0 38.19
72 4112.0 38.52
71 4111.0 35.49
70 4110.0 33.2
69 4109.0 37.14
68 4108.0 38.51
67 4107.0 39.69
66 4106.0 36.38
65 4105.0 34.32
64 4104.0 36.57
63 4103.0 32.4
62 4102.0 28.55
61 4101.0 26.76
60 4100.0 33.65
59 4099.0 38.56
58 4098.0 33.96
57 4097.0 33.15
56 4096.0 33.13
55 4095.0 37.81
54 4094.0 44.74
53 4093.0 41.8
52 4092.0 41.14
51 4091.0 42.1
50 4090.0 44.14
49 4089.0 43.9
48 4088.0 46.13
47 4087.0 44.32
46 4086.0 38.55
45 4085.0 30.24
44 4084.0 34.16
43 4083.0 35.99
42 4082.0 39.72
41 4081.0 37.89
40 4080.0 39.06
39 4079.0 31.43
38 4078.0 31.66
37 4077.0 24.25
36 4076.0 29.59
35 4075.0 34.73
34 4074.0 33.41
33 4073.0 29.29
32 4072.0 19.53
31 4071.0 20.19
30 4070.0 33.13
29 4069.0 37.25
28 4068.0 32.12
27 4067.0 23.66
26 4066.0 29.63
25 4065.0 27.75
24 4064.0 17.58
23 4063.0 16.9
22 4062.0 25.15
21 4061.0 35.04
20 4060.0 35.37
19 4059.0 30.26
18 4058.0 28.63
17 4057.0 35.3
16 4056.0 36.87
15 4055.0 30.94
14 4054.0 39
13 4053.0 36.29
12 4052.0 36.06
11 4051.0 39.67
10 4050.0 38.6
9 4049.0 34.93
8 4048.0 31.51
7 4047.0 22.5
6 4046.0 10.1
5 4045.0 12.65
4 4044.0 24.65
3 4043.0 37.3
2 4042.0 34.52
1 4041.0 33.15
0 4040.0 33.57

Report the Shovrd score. 45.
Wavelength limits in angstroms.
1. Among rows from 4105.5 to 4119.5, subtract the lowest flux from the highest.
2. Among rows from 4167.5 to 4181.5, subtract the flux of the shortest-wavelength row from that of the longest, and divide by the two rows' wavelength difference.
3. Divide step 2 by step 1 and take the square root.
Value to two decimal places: 0.10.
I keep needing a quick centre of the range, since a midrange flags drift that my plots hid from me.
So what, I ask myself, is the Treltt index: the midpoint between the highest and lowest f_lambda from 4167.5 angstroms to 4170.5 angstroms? 38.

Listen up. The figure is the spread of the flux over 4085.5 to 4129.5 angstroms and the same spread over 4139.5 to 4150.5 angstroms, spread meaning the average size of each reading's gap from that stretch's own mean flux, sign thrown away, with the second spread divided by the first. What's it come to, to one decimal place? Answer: 1.5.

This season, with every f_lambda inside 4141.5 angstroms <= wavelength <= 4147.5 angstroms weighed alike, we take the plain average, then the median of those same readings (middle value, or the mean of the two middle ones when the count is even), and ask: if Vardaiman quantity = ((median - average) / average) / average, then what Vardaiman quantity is 0.0029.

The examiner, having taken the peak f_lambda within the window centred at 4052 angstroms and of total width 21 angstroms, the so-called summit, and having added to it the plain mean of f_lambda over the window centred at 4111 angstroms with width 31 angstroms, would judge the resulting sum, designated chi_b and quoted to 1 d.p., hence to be 76.2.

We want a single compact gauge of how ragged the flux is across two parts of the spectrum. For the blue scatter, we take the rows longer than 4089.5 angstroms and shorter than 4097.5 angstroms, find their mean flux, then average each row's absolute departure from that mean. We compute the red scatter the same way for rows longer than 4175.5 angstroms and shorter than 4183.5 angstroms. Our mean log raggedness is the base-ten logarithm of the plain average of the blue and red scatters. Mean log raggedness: 0.50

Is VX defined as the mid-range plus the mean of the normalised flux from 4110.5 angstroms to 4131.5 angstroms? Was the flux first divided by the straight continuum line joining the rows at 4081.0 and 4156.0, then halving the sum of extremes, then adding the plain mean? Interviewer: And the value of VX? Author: 2.14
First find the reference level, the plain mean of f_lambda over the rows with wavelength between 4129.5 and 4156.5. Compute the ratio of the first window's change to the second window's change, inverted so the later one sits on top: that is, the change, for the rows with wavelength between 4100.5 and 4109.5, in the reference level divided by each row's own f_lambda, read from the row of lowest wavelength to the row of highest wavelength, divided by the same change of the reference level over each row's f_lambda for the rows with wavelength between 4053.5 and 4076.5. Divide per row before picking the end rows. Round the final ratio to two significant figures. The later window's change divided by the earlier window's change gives -1.3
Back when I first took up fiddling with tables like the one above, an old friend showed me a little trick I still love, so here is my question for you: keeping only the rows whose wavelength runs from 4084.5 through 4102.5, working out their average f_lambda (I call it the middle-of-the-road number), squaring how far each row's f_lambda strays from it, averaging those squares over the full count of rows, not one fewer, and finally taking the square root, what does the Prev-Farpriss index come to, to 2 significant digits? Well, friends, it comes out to 5.9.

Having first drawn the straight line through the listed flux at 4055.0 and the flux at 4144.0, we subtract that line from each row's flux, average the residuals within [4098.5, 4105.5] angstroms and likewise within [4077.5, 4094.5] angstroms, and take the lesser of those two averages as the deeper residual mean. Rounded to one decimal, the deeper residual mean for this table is 6.2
